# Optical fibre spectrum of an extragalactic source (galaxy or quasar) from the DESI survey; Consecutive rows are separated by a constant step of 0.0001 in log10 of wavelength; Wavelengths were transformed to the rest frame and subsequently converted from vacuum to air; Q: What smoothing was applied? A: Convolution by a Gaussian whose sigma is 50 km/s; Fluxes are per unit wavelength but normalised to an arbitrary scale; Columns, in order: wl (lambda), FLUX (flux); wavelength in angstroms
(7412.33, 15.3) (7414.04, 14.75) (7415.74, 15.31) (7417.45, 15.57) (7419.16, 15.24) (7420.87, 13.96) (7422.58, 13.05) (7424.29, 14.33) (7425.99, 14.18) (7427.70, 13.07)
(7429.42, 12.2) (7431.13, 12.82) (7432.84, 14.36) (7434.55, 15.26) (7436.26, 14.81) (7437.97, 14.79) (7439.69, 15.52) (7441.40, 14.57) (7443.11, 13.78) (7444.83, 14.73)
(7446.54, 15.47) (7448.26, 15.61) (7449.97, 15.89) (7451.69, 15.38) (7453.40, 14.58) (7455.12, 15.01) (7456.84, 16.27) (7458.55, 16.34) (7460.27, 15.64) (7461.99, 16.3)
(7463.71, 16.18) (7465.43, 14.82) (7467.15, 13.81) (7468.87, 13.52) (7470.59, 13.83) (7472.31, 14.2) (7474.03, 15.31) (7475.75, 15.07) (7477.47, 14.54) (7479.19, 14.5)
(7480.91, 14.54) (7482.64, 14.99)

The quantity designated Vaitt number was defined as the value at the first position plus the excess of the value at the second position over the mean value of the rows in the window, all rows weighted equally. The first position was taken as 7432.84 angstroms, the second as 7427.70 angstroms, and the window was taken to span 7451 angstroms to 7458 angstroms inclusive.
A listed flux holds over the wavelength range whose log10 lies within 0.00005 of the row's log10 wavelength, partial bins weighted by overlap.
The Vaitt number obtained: 12.1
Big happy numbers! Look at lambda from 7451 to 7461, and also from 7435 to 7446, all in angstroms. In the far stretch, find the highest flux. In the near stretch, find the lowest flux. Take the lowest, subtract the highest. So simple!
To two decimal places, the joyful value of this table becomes -2.56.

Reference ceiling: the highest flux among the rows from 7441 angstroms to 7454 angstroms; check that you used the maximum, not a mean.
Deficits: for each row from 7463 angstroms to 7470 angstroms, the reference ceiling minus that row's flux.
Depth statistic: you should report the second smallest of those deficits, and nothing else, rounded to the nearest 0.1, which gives 1.1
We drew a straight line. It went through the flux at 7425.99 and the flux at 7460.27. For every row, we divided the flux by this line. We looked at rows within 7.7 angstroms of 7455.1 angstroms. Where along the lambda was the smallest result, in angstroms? 7453.40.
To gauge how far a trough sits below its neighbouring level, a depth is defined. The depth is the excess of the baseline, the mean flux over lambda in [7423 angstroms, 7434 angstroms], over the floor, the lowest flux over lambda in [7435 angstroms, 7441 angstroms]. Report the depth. -1.3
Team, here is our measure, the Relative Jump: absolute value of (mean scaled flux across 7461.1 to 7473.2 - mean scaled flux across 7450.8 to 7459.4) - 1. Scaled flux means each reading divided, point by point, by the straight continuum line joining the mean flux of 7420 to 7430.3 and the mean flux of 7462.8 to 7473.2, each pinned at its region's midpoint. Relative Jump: -0.921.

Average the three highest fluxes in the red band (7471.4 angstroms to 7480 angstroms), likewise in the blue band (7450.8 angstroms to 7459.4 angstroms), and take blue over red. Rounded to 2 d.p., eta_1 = 1.07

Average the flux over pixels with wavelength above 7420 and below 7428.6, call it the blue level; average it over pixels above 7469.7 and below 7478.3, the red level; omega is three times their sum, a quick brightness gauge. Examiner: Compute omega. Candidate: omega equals 84.9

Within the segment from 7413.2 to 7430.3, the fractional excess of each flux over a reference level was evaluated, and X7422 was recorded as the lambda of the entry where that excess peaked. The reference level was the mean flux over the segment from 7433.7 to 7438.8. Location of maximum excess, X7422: 7417.45 angstroms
